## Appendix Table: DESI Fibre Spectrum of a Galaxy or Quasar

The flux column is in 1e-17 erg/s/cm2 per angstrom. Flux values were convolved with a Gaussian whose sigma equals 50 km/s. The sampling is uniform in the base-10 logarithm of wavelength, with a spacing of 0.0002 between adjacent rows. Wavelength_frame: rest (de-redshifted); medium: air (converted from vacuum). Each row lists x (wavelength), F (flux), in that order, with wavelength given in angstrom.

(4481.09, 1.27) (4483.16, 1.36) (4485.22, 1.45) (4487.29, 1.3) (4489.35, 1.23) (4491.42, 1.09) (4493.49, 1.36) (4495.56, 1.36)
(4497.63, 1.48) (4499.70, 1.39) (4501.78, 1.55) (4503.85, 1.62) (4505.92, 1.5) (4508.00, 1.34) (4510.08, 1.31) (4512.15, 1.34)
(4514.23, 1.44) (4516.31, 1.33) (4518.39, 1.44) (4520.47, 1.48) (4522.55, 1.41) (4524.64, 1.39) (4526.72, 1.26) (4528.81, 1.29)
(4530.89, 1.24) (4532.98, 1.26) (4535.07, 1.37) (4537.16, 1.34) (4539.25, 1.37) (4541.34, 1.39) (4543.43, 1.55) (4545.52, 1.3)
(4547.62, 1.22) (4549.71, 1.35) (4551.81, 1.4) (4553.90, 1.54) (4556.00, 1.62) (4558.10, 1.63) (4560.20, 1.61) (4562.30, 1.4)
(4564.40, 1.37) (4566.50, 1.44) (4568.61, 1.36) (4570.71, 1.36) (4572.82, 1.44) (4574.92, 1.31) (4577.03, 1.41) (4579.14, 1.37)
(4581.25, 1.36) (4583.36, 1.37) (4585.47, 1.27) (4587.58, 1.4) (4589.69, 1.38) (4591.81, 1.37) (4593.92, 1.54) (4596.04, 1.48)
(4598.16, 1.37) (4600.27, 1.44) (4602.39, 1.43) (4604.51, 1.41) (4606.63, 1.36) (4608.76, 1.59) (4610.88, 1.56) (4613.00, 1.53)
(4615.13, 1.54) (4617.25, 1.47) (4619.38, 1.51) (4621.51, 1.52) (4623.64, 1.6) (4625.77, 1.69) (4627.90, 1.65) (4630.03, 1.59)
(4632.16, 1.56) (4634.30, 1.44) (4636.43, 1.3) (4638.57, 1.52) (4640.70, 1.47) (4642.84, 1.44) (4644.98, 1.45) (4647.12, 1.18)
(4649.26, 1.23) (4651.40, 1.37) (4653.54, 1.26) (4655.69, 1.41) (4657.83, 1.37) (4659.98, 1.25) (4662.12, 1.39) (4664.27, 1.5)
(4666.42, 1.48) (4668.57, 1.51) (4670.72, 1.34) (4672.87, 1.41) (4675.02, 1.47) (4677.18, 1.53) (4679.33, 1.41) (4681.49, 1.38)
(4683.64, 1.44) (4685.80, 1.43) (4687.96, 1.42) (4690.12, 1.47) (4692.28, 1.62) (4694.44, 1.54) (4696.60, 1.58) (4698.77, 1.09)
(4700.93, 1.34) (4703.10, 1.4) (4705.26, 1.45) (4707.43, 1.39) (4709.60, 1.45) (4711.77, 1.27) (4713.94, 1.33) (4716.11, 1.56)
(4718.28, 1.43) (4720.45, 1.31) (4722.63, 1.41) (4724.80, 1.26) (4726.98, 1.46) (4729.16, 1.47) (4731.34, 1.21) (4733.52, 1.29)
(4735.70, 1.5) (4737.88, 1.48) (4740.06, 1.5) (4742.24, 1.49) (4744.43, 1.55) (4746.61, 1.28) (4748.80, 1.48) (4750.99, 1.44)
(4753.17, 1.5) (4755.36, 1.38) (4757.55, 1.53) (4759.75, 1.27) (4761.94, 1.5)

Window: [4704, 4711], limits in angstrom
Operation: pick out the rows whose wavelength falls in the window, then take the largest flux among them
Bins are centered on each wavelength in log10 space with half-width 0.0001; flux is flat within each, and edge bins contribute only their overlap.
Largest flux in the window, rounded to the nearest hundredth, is 1.45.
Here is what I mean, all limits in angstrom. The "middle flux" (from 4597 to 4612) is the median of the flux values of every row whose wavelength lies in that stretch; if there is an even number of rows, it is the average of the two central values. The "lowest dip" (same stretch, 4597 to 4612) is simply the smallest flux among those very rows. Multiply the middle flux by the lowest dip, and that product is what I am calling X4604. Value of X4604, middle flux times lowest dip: 1.94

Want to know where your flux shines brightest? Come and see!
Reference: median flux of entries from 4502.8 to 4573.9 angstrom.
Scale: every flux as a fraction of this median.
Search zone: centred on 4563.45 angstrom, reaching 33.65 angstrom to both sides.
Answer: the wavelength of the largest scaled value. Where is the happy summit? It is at 4558.10 angstrom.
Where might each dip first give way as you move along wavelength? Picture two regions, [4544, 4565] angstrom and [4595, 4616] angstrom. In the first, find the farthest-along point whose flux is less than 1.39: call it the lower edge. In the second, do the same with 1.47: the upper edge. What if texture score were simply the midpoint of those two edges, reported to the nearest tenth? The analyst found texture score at 4585.5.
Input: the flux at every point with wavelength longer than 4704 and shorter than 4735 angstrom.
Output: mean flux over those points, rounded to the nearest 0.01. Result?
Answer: 1.38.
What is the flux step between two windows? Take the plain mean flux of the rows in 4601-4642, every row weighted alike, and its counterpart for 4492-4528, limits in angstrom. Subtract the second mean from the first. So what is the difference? 0.10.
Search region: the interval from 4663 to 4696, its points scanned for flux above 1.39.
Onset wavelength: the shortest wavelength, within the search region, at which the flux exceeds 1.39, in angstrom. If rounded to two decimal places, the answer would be 4664.27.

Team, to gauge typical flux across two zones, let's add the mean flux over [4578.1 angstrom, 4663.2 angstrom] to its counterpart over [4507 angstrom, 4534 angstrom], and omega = 2.78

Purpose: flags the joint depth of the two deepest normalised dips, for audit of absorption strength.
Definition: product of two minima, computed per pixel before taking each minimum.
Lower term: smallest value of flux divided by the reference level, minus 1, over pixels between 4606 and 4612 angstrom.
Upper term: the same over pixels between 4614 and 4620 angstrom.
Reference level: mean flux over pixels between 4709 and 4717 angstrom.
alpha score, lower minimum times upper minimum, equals -0.001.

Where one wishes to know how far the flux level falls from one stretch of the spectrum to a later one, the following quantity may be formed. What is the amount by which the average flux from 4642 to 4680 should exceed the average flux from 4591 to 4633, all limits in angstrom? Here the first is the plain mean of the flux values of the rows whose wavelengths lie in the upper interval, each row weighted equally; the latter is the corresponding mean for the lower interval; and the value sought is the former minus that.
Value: -0.12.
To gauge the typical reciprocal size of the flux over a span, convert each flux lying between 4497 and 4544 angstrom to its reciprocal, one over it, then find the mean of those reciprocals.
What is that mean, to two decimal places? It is 0.72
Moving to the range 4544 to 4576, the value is 0.71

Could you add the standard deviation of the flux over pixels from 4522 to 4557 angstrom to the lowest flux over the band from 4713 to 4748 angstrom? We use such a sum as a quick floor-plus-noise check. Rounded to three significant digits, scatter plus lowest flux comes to 1.32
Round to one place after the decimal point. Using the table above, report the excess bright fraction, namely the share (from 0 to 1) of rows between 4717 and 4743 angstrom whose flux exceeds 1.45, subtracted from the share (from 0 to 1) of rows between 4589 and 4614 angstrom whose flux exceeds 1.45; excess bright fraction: -0.1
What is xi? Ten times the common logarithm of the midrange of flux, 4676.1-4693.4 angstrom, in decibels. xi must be 1.76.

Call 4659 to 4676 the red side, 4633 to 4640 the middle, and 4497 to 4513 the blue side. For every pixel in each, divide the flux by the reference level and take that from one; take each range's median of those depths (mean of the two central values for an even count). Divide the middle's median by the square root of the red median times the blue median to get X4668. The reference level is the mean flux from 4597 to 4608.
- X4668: -1.1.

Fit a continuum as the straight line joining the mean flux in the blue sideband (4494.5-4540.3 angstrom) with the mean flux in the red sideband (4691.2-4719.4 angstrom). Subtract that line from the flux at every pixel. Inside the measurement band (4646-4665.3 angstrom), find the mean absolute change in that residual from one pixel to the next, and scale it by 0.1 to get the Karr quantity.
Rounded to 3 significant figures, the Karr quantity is 0.0107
